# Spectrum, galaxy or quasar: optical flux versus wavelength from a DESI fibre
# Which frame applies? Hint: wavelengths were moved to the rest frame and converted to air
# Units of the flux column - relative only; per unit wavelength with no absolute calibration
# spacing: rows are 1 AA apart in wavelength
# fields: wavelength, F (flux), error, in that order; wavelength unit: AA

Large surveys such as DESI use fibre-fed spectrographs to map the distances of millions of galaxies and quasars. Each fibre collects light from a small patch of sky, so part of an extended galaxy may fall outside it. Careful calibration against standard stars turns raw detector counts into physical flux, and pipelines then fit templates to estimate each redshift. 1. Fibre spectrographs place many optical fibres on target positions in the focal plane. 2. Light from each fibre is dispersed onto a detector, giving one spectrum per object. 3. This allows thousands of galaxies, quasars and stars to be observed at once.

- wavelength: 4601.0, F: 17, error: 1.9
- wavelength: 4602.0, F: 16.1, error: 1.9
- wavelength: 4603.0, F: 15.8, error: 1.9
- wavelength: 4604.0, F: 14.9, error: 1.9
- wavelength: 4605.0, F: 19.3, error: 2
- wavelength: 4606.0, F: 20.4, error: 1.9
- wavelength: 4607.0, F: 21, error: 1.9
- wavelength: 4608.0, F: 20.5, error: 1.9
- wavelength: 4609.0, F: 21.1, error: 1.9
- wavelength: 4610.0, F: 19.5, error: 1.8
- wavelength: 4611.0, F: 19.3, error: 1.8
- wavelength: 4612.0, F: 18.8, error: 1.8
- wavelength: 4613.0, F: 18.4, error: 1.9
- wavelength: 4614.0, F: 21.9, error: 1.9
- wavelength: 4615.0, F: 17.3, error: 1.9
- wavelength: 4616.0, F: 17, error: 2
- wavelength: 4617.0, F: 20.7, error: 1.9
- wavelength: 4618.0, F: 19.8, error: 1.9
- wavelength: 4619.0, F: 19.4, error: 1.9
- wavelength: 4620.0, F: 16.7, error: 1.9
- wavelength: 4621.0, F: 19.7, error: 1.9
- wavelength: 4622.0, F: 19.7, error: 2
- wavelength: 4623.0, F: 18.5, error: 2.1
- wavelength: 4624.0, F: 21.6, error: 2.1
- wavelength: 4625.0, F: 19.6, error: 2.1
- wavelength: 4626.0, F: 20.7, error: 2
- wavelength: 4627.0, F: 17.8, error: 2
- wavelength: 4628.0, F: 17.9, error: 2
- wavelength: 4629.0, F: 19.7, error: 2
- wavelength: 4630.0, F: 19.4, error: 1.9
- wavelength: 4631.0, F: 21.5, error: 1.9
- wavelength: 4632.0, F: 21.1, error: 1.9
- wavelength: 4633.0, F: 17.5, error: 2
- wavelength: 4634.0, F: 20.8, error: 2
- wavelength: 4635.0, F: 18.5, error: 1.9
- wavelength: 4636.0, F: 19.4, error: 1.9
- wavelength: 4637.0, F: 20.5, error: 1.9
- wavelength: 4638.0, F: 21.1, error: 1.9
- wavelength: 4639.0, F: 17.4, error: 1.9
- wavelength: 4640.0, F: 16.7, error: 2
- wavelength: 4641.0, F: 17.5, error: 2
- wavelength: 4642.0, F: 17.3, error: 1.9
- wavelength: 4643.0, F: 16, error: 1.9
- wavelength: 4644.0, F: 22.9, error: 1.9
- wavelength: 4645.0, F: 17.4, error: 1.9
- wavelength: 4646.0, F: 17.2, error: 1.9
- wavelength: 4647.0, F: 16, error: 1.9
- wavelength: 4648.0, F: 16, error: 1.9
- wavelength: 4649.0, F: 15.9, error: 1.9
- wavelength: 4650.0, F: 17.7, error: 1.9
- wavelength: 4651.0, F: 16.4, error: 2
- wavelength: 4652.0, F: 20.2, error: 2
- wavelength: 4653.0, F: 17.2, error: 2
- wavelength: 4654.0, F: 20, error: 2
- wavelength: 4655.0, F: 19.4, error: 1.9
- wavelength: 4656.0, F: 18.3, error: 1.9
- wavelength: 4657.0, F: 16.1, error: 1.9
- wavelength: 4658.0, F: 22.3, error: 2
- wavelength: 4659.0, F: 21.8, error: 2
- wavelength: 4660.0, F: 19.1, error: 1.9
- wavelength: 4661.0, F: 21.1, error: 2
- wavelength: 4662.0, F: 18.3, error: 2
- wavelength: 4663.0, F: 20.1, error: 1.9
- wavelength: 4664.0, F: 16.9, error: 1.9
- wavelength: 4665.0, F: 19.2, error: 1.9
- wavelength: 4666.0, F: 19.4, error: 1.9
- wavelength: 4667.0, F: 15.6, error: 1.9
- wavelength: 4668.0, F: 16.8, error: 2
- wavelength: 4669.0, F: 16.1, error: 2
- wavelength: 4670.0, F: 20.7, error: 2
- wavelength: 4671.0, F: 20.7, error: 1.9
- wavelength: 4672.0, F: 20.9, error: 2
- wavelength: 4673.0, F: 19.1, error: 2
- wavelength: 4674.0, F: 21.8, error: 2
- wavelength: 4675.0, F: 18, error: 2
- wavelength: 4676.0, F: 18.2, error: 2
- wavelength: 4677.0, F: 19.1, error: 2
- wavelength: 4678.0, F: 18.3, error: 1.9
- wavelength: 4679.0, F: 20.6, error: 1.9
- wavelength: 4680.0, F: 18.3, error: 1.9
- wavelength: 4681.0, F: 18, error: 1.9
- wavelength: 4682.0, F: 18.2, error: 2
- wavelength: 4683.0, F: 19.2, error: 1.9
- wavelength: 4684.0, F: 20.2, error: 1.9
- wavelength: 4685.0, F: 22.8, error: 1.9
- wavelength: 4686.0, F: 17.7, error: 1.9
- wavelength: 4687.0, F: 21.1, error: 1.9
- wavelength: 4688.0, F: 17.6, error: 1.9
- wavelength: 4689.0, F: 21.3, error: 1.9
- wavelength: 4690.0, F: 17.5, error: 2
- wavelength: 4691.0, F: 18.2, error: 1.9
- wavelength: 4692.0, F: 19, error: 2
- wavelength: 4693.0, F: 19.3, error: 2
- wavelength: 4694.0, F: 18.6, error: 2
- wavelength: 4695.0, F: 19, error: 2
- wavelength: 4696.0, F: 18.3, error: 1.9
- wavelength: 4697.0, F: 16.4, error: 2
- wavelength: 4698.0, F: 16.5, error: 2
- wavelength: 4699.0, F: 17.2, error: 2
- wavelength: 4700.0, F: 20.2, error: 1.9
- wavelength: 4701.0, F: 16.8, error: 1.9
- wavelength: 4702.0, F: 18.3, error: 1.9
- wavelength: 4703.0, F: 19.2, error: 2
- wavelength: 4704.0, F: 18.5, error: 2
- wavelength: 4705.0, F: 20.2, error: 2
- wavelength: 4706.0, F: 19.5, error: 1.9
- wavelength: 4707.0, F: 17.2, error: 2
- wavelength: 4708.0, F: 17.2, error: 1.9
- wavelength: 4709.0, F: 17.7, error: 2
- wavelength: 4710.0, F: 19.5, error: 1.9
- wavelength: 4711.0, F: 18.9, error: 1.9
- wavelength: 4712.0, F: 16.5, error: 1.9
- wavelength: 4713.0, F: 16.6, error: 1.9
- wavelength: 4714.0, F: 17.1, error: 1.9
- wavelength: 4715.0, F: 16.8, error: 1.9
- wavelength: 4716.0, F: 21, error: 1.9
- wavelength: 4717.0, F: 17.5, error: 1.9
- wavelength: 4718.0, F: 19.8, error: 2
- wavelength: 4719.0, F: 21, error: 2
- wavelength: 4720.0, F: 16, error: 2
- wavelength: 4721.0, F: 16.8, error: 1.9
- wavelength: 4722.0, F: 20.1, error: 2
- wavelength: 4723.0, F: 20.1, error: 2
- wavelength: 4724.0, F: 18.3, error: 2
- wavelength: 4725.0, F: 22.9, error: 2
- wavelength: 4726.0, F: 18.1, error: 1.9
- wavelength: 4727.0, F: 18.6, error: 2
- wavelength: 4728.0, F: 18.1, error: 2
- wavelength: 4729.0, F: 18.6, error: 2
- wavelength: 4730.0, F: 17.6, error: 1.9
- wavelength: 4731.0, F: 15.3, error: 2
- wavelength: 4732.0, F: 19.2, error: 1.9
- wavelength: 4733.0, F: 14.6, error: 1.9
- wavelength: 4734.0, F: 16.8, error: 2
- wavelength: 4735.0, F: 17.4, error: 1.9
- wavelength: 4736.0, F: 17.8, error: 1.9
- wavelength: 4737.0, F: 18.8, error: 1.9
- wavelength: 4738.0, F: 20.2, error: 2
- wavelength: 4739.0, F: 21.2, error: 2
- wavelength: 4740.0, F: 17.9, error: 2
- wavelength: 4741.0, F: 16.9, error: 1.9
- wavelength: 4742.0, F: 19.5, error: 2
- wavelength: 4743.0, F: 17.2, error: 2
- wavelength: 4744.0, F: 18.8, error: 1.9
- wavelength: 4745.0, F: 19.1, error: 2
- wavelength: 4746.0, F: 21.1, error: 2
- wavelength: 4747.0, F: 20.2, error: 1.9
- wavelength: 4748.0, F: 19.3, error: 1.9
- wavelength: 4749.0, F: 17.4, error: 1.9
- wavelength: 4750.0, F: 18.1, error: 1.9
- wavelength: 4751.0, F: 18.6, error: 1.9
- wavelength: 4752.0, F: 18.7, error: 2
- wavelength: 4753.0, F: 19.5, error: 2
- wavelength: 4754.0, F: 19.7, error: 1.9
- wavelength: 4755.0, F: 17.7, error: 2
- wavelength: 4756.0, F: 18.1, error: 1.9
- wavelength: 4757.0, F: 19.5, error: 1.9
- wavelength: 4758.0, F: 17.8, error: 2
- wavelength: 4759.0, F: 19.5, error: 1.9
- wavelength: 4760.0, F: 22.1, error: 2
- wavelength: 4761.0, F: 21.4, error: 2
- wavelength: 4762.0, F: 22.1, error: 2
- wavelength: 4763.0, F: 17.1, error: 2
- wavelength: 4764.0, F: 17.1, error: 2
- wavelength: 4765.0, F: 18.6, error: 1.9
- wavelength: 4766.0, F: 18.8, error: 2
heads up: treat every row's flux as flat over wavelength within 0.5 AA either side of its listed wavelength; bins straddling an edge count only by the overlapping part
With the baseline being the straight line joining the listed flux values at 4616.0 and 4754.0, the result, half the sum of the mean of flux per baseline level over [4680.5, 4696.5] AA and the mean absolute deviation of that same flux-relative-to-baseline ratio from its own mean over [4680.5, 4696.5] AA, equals 0.55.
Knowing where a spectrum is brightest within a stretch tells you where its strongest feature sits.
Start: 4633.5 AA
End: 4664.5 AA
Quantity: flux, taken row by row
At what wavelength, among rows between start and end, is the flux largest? 4644.0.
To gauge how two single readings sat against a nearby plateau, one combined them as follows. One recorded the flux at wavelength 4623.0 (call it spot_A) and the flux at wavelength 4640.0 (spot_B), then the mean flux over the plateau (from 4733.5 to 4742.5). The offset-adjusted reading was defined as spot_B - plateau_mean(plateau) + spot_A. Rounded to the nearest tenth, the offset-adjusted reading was 16.7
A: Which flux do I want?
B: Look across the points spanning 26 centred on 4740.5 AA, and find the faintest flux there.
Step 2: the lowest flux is 14.6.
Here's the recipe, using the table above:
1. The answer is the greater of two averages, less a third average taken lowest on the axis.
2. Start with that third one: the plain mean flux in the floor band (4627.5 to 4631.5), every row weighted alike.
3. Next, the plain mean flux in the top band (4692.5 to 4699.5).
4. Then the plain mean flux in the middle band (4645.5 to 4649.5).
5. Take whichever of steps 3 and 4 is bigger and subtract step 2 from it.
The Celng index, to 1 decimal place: -1.7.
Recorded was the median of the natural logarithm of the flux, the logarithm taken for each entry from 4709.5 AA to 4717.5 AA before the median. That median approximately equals 2.85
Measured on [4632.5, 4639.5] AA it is 2.97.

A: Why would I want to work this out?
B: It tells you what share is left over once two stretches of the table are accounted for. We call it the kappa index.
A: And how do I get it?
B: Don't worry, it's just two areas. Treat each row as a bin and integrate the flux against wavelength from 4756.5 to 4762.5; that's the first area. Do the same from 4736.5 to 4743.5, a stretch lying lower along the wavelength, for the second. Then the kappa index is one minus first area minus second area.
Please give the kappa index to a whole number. -253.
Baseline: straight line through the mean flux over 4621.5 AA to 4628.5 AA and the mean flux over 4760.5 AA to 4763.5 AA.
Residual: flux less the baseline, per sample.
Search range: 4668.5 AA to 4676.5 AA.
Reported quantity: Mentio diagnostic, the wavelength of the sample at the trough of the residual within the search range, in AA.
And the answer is 4669.0 AA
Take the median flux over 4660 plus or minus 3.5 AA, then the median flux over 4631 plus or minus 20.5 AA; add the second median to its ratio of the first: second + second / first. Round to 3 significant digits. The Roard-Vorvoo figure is 19.4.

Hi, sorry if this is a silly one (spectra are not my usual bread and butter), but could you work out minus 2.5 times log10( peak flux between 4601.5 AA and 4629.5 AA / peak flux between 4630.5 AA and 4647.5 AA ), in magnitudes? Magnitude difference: 0.048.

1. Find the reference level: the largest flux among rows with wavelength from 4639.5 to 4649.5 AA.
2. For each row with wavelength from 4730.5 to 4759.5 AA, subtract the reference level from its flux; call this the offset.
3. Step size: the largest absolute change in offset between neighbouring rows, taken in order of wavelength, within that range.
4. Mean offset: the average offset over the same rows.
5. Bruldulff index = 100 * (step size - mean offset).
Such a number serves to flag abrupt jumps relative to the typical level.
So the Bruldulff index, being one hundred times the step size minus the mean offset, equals 902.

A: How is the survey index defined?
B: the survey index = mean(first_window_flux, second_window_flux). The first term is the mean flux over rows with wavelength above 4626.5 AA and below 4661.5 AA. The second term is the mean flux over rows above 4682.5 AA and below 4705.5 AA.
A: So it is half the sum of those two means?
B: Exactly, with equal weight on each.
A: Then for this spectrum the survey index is 18.8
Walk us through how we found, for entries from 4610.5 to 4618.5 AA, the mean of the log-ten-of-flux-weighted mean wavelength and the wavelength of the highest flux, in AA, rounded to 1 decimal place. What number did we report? 4614.3 AA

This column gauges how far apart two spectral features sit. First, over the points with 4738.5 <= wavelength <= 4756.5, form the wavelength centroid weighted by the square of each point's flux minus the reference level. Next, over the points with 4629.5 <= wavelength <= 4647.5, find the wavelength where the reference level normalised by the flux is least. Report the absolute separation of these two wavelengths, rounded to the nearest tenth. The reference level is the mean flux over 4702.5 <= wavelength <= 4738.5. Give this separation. 100.7 AA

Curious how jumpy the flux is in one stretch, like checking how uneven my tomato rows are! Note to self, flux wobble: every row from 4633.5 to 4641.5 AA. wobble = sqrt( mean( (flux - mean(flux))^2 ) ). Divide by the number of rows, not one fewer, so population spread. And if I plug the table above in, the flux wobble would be 1.6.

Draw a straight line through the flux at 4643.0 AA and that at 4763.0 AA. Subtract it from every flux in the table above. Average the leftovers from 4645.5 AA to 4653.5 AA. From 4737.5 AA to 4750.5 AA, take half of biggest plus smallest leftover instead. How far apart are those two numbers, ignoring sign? 1.1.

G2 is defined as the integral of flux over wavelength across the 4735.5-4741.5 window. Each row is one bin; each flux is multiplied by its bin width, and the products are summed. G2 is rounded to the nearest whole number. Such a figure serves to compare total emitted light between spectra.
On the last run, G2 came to 113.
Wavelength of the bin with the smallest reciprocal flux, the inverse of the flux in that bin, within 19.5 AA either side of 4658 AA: 4644.0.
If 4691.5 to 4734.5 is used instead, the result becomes 4725.0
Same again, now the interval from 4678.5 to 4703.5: 4685.0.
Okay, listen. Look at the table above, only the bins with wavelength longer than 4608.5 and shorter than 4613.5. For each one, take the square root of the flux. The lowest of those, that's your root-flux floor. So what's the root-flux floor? 4.29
